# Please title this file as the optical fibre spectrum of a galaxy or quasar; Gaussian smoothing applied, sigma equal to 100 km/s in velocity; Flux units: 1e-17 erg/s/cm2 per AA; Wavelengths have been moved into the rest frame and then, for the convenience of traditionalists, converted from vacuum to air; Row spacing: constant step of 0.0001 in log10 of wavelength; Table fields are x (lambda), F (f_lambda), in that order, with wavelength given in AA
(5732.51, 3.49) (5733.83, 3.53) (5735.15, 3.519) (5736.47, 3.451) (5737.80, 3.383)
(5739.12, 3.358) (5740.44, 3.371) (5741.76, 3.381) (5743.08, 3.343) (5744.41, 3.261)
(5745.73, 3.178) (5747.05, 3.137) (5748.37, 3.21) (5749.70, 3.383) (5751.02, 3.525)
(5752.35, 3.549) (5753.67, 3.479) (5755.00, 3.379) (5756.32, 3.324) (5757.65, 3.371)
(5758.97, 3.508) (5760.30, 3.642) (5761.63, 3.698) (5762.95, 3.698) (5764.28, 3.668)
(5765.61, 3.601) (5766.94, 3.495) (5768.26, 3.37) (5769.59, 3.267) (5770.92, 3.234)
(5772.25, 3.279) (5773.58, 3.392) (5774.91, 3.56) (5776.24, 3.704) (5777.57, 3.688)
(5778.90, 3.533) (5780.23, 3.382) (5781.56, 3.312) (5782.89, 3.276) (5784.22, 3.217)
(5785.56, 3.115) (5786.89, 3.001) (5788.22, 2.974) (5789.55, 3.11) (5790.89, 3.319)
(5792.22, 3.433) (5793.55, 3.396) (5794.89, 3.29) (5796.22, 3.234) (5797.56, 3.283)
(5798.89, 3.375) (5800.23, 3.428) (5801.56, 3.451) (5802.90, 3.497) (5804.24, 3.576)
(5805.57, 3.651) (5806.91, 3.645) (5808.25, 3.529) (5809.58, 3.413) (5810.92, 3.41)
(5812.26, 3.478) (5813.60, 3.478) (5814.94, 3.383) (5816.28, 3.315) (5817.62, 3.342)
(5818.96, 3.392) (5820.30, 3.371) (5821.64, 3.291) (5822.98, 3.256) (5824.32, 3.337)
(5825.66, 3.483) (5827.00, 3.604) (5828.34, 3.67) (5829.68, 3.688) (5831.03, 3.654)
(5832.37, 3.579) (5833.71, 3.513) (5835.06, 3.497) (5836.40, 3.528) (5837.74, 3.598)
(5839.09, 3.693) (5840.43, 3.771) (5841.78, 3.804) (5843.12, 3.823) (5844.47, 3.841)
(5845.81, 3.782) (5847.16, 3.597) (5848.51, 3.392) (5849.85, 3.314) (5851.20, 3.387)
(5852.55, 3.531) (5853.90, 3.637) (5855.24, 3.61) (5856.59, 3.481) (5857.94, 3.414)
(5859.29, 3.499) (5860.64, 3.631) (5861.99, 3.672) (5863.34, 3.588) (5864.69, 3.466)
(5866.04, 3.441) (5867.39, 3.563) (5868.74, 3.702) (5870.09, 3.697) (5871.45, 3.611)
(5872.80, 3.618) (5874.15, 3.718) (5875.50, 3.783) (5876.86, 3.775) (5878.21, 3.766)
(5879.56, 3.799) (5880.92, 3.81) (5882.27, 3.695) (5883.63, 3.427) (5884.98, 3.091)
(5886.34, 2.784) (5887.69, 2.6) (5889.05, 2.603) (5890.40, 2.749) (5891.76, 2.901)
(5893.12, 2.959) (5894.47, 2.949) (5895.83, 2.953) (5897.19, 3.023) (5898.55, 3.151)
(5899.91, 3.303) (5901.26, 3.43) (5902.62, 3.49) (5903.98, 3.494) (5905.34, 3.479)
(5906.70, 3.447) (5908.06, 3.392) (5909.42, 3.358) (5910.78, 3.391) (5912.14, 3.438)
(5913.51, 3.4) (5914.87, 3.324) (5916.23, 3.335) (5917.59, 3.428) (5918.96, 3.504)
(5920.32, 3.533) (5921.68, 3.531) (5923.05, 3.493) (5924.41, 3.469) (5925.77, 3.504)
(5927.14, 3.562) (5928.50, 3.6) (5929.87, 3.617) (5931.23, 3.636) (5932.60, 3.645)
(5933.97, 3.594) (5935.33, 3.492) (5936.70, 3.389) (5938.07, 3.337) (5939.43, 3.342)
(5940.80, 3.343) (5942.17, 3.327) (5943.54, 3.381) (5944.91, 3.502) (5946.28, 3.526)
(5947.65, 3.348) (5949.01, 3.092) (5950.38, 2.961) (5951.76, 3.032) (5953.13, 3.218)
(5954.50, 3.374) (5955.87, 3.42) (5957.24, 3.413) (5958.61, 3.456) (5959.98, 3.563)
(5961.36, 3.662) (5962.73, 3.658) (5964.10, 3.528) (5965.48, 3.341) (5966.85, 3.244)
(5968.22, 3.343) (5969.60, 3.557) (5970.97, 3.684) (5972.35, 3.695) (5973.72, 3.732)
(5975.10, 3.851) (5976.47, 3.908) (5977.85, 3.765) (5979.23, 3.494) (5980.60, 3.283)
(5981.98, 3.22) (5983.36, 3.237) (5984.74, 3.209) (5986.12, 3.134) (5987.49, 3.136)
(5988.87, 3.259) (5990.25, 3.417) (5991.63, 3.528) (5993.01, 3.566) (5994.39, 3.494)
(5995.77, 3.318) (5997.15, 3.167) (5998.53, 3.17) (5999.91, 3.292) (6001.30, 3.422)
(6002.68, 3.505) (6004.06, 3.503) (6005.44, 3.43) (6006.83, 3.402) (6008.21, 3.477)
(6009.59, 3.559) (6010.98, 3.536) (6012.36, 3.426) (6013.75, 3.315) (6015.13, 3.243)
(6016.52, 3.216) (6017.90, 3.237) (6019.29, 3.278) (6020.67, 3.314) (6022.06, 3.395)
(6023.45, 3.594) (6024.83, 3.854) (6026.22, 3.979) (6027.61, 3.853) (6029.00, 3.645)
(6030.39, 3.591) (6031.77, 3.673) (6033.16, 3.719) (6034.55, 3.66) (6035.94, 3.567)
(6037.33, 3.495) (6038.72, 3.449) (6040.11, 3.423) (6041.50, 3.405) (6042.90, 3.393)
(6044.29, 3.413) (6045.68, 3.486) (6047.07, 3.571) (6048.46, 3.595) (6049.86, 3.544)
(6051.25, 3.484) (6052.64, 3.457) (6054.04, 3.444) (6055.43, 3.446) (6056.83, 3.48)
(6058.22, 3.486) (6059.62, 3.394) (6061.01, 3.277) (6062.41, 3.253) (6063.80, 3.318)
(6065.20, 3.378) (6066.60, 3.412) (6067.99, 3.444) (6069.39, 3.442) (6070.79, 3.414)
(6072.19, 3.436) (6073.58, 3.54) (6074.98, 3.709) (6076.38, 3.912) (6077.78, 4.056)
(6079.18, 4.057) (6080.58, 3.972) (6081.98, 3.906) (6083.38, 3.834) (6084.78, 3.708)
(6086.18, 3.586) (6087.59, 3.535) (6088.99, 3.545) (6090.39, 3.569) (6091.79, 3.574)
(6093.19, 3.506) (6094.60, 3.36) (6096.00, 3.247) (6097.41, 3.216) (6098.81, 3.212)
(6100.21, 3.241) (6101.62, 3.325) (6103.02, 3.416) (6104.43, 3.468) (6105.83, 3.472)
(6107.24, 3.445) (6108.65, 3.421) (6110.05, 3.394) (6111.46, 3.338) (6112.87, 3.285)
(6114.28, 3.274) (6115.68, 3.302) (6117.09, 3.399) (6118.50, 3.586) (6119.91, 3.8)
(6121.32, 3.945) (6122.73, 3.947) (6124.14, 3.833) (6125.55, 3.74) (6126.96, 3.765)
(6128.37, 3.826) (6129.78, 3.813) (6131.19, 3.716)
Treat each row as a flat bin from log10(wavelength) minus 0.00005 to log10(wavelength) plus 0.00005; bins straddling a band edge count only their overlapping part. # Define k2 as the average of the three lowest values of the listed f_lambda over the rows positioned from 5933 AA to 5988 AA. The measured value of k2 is 3.03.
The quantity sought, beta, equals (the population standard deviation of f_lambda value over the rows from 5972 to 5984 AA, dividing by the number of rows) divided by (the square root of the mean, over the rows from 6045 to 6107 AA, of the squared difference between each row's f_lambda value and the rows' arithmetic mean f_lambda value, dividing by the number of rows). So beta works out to 1.22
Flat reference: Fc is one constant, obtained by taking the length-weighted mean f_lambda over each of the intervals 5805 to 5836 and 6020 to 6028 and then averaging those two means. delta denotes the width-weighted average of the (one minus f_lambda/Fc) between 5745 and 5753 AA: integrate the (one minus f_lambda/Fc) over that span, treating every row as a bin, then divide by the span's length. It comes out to 0.07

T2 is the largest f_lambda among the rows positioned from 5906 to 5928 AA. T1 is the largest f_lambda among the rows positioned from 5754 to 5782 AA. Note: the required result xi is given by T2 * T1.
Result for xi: 13.2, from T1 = 3.704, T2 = 3.562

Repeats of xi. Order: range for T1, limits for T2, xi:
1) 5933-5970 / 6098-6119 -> 13.1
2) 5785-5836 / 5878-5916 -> 14.1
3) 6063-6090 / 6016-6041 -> 16.1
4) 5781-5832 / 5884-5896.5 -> 11.4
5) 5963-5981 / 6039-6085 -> 15.9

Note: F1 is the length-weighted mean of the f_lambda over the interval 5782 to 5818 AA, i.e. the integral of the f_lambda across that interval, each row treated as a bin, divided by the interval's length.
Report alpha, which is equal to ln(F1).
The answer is 1.21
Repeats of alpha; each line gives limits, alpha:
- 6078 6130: 1.27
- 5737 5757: 1.21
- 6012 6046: 1.25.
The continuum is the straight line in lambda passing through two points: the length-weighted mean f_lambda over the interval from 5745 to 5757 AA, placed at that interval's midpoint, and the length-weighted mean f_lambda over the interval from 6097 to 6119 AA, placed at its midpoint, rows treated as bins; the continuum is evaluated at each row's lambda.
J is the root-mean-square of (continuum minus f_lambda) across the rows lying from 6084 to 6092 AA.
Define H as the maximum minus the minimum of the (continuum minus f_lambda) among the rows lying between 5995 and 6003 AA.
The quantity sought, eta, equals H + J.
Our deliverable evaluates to 0.57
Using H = 0.34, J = 0.23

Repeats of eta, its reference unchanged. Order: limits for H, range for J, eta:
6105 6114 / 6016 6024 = 0.32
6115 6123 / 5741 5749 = 0.78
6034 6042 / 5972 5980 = 0.66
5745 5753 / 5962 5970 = 0.58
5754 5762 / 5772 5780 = 0.60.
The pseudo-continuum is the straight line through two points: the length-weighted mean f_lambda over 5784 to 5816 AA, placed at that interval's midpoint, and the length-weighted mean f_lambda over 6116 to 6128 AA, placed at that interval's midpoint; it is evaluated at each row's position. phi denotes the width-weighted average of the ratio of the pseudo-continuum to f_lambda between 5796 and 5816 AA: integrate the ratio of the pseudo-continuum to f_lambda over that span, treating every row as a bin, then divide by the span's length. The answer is 0.98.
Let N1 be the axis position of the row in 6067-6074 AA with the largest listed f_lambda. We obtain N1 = 6073.58 AA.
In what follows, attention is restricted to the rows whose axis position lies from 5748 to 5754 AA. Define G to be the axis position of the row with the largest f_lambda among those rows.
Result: 5752.35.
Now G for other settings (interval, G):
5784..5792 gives 5790.89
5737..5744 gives 5737.80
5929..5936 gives 5932.60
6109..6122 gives 6121.32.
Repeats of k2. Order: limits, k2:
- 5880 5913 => 2.65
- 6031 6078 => 3.28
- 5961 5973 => 3.31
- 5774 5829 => 3.03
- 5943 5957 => 3.03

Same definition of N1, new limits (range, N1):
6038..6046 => 6045.68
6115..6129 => 6122.73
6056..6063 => 6058.22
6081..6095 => 6081.98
